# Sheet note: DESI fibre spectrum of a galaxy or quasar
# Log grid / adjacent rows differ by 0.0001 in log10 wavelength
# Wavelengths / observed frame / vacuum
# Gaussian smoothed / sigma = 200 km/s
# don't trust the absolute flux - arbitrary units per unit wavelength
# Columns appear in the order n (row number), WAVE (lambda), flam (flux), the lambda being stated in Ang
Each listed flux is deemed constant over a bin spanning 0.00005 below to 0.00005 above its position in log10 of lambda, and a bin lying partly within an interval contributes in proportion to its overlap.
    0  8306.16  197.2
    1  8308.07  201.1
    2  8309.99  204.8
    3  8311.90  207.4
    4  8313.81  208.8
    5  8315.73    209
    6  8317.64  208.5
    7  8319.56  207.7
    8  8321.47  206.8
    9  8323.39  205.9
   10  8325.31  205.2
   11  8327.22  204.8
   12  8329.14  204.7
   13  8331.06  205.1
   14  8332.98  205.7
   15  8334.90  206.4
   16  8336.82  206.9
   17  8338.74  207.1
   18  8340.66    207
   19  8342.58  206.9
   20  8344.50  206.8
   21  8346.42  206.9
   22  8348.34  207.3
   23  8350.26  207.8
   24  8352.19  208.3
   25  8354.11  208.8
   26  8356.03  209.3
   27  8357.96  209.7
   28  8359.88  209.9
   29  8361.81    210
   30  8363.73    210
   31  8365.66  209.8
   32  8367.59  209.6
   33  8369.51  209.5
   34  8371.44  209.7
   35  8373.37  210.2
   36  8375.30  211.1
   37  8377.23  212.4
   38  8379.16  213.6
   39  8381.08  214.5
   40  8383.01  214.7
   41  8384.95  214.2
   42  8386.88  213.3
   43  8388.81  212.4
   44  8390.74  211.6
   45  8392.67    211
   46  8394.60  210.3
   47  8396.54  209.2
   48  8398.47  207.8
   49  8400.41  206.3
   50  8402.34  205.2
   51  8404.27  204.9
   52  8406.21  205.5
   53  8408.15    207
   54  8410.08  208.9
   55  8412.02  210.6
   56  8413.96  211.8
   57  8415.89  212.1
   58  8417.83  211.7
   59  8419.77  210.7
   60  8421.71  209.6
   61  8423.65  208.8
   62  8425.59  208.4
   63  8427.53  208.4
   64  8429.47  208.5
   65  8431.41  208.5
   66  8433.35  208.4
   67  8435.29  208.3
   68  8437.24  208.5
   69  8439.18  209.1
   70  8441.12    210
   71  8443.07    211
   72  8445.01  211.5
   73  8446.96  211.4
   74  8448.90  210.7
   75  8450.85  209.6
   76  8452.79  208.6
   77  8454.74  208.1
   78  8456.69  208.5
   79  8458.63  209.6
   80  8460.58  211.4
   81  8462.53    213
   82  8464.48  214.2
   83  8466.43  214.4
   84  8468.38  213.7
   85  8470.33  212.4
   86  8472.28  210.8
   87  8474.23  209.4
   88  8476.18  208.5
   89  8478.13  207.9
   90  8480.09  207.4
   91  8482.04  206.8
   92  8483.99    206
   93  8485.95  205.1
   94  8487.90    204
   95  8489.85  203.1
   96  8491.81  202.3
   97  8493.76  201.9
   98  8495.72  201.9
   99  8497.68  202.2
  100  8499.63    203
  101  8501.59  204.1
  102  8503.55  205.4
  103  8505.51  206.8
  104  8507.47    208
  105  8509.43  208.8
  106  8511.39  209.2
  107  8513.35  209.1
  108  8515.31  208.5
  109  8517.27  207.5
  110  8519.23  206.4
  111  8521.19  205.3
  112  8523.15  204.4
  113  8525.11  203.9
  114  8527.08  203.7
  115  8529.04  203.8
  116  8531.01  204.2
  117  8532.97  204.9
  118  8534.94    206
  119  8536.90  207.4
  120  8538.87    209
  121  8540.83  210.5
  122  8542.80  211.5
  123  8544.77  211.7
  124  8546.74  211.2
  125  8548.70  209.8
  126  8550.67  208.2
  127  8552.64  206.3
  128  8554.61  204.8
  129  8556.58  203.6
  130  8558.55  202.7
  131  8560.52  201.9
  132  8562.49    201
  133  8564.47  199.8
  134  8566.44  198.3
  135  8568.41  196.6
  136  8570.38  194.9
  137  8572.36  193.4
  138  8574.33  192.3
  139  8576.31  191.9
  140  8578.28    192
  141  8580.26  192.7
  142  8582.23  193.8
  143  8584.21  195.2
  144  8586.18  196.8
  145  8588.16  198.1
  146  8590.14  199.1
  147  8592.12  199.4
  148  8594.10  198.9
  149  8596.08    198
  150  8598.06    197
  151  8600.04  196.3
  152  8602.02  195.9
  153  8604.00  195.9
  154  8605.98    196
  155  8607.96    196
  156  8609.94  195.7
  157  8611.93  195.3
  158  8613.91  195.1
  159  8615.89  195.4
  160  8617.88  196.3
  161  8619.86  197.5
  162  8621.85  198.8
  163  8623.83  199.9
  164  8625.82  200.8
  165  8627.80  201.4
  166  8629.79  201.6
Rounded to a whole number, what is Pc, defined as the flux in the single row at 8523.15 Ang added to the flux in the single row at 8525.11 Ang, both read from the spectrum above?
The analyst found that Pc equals 408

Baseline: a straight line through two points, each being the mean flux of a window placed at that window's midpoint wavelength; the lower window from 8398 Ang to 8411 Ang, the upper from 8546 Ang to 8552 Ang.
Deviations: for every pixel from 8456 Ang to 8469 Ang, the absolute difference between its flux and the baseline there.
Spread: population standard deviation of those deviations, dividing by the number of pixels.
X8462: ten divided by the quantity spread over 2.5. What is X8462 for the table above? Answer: 12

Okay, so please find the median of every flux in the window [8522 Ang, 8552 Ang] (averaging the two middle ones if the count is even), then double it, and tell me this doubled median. 415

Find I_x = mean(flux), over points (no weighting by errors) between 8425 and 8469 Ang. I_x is 210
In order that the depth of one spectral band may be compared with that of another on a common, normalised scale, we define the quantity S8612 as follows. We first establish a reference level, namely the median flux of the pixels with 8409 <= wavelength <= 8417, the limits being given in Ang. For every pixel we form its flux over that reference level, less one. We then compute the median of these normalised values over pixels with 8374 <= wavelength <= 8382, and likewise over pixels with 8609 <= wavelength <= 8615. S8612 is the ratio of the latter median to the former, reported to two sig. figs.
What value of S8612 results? -8.8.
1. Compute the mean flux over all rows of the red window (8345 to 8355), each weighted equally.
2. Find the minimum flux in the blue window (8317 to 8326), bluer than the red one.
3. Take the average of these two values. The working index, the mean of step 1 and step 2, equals 206.5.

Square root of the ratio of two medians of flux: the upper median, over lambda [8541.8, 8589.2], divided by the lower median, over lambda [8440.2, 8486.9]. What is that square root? 0.97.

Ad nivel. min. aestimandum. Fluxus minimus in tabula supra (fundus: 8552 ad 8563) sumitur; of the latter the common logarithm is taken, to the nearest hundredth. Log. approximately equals 2.30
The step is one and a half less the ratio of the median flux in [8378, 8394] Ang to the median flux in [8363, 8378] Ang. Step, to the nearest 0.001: 0.483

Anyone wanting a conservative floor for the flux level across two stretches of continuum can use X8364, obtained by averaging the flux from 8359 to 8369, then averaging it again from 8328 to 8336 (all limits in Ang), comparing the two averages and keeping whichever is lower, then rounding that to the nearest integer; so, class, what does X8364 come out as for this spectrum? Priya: 205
